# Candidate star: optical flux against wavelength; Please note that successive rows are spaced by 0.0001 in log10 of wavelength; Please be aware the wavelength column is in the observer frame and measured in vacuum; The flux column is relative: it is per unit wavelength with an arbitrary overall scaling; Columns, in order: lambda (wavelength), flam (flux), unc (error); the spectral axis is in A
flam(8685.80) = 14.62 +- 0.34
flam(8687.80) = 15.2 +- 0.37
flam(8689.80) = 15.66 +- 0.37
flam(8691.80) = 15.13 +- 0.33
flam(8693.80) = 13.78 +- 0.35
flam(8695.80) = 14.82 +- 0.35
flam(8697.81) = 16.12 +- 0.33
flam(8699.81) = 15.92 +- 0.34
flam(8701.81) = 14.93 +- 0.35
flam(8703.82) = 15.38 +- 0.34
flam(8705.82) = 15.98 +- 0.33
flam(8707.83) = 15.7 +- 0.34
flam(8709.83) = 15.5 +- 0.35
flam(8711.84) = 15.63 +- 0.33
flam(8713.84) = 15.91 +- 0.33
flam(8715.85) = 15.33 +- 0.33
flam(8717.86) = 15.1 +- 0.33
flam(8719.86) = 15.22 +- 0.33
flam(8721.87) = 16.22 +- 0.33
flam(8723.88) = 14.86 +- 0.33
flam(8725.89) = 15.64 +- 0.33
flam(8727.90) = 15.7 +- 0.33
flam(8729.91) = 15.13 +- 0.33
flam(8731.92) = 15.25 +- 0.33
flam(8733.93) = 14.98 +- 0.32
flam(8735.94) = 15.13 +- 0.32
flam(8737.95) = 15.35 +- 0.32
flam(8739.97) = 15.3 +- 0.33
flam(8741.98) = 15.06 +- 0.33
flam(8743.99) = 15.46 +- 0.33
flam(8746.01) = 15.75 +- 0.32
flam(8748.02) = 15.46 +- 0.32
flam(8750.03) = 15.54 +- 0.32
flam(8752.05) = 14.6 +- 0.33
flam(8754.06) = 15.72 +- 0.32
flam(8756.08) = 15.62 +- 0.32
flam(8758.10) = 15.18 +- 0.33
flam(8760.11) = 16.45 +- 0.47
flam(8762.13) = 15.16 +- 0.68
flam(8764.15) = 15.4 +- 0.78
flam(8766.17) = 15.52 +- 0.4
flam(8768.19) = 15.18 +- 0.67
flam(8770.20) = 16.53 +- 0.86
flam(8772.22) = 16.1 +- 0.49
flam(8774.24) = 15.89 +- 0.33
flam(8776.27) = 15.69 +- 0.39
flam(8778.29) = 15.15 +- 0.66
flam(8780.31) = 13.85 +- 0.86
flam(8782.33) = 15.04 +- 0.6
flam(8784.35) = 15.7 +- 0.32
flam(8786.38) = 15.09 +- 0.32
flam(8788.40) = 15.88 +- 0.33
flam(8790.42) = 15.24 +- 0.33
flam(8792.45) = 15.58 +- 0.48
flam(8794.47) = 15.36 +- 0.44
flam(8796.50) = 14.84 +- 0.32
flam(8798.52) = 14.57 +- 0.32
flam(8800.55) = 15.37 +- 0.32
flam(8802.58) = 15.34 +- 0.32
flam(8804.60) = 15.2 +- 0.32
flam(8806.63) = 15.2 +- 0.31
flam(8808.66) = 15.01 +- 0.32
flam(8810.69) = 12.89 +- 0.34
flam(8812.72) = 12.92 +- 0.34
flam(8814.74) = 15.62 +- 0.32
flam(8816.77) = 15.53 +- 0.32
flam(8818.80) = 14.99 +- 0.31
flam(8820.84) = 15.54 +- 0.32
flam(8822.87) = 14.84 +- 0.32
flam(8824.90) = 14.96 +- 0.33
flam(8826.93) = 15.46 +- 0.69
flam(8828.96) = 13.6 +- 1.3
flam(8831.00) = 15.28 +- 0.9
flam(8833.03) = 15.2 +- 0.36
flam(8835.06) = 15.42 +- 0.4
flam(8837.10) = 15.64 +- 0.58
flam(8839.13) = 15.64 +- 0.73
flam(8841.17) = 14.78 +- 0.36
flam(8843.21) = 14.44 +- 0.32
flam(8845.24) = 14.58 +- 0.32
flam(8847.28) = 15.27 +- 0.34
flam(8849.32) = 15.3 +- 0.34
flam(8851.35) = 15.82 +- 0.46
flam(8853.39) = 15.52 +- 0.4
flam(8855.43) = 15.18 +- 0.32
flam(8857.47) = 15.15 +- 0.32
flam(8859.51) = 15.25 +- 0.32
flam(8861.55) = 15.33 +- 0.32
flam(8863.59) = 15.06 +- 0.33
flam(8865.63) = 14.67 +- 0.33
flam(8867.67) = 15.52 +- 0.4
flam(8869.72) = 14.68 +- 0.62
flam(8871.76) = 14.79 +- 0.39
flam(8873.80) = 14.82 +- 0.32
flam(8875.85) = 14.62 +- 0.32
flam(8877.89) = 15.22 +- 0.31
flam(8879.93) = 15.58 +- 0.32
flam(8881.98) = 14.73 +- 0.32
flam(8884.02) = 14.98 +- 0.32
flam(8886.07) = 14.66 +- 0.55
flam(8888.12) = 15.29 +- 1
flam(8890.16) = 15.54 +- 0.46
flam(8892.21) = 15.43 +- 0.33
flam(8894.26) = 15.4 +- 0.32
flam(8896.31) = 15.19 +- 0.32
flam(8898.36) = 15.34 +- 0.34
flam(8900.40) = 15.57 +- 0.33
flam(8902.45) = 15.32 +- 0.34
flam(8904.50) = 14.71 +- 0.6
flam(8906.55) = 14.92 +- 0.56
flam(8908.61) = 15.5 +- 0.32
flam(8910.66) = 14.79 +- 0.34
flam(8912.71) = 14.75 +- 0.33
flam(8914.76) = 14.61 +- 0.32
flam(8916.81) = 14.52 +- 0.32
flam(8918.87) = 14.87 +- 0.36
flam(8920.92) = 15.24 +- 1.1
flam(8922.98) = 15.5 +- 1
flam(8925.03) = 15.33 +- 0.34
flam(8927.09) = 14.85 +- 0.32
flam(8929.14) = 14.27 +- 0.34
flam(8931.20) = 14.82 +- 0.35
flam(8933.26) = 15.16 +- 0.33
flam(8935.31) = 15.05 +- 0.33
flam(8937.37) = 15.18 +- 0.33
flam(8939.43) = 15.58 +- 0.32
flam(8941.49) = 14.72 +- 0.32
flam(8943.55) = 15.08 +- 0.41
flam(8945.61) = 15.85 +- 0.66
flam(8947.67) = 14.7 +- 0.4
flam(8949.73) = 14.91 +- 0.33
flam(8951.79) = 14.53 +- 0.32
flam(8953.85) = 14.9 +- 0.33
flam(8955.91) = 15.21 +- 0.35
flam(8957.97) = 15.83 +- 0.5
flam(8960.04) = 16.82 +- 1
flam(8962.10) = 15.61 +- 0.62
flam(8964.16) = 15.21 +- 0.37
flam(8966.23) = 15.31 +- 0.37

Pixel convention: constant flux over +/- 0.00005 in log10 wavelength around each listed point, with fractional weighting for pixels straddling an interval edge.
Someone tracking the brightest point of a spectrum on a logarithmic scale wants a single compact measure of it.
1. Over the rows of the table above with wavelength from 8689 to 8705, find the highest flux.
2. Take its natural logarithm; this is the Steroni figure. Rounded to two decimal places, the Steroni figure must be 2.78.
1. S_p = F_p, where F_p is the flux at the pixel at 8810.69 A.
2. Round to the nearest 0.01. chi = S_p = 12.89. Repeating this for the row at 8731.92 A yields 15.25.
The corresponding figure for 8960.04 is 16.82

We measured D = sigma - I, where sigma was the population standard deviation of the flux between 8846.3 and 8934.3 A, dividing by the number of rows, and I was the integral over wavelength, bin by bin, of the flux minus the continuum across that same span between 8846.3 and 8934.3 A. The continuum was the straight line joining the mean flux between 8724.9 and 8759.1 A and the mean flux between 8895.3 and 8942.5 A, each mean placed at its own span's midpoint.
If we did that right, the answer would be -0.5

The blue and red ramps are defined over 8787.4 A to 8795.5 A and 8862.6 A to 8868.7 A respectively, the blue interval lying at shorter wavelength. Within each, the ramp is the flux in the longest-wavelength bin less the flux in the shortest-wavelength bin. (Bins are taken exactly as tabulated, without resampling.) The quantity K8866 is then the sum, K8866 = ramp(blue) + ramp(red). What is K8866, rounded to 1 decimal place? -0.1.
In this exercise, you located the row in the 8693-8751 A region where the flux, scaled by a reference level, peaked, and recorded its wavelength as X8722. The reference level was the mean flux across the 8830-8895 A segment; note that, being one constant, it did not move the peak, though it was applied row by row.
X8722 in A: 8721.87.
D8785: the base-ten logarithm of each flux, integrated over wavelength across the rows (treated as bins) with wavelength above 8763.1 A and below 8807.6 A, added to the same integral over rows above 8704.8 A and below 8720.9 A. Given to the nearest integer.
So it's 72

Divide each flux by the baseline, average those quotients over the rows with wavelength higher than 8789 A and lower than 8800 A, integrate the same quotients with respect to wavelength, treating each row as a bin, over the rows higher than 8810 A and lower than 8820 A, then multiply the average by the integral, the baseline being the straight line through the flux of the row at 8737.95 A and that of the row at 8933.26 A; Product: 9.4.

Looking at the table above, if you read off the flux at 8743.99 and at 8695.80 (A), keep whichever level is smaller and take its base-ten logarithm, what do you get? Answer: 1.171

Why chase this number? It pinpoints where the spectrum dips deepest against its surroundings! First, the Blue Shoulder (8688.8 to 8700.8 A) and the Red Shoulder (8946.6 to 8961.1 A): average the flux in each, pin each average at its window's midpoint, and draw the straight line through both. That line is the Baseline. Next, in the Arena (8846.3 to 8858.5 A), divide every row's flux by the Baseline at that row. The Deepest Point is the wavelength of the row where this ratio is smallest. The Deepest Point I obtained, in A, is 8857.47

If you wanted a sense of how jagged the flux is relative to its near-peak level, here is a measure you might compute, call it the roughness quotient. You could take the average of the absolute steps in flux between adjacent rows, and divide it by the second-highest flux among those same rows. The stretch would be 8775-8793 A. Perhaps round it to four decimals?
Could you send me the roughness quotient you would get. 0.0483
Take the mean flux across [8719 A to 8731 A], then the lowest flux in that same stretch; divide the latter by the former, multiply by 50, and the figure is 48.1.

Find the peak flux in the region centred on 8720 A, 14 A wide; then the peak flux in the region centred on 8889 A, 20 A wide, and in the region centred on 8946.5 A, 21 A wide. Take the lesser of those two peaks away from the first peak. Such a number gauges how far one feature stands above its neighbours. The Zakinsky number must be 0.64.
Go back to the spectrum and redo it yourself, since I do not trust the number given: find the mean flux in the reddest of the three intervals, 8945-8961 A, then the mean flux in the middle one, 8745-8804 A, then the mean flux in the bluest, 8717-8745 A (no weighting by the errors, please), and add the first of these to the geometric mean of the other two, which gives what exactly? 30.7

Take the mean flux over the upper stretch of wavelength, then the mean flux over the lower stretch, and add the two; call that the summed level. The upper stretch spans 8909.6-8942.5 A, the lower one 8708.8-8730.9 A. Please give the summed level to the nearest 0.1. 30.4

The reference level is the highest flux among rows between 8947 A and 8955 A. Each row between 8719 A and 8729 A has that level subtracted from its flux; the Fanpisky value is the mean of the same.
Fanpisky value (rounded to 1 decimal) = 0.6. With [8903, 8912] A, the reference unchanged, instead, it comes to 0.1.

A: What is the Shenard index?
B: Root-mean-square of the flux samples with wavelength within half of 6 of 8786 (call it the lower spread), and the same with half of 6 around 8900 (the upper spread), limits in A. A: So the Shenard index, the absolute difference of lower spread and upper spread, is 0.15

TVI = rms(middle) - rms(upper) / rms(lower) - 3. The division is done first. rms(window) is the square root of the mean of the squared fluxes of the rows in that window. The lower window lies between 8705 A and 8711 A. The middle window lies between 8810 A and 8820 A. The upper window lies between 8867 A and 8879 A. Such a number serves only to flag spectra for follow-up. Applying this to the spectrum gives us 10.5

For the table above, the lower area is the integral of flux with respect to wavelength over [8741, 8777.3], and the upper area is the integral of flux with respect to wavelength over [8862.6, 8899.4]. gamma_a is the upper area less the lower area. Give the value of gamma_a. -10.1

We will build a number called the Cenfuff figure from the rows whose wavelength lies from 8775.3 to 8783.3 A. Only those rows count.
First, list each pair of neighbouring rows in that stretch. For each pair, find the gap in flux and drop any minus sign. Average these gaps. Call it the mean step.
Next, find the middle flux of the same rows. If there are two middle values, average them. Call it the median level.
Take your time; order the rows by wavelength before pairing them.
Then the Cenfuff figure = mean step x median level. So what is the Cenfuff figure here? 15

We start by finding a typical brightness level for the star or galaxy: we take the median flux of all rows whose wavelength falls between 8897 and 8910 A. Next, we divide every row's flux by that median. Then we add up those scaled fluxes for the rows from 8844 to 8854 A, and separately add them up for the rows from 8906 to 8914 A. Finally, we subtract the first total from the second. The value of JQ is -1.1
